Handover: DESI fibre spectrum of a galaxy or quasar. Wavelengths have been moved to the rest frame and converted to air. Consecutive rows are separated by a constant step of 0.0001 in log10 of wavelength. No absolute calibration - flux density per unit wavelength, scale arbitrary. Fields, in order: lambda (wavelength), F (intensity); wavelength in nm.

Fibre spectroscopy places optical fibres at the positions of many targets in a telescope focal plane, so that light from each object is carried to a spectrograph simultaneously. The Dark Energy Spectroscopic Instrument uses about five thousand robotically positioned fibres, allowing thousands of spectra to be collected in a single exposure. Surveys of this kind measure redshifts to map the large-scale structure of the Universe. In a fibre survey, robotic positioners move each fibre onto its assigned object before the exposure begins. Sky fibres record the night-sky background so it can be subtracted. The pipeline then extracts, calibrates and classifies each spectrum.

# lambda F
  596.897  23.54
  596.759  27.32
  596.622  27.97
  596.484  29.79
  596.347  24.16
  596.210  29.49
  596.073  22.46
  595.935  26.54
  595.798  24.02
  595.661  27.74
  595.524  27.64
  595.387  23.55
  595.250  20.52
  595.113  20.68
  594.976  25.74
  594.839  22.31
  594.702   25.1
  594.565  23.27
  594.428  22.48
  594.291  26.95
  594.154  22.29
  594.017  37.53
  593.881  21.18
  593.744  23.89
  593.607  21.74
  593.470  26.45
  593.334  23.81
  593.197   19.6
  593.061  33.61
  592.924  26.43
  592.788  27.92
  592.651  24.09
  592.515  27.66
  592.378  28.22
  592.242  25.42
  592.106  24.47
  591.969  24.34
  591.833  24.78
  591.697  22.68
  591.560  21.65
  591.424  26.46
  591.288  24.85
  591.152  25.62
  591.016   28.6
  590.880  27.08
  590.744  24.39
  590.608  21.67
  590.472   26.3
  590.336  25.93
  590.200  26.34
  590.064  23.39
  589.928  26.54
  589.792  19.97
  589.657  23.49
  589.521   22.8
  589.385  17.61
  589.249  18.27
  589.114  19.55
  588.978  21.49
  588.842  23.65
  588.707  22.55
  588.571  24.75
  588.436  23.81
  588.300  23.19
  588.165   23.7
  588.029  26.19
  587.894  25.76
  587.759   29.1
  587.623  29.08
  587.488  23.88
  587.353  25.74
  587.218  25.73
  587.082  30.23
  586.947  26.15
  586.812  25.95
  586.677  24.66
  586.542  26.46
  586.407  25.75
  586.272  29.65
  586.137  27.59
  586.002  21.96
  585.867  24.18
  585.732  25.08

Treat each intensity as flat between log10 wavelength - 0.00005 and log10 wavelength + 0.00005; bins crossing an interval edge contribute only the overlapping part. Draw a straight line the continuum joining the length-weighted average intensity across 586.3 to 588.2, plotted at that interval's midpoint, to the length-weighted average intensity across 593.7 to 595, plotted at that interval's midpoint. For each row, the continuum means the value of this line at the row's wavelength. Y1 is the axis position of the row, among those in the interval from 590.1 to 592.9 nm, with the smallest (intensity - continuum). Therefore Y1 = 590.608 nm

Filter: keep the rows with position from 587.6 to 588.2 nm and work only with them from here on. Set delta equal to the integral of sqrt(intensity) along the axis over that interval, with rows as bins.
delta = 3.1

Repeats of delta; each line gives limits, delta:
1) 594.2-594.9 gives 3.4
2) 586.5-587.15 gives 3.4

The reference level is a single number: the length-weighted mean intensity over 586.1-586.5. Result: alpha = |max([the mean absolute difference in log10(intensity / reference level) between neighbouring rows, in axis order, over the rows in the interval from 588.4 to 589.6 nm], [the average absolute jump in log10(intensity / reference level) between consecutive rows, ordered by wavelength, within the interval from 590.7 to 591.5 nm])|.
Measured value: 0.040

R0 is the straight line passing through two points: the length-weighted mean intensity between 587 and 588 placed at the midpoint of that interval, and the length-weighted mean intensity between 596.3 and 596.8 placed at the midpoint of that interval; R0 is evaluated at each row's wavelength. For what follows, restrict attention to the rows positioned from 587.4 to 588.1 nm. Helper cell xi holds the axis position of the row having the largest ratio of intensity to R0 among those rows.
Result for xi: 587.759 nm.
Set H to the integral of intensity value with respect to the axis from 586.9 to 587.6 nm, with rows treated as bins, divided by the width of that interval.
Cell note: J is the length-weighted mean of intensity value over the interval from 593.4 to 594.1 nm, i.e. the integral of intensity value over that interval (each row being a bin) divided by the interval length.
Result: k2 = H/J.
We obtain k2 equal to 1.02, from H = 27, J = 26.1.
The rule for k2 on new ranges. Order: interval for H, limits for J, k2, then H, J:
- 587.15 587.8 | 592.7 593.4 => 1.01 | 27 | 26.2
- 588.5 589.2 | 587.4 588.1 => 0.83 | 22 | 26.8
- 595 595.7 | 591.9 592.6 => 0.92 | 24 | 26.0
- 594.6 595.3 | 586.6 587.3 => 0.87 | 23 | 26.5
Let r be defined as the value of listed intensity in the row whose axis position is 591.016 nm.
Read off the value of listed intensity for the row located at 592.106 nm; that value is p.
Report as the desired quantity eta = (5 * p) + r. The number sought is 151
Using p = 24.47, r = 28.6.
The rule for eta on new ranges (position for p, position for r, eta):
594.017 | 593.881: 209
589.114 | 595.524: 125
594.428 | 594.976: 138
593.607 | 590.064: 132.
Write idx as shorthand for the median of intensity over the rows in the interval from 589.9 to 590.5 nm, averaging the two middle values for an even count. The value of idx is 26.3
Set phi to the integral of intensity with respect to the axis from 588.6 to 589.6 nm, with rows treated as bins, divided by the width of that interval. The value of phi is 21.0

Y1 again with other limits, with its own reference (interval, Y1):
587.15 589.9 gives 589.385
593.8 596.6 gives 595.250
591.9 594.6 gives 593.197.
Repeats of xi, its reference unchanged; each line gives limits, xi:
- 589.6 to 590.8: 589.928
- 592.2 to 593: 592.378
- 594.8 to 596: 595.661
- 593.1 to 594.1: 594.017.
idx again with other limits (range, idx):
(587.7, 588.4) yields 25.8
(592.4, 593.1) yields 27.7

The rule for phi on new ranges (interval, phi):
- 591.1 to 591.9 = 24.3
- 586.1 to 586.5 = 27.6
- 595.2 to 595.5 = 23.0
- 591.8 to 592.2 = 24.6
